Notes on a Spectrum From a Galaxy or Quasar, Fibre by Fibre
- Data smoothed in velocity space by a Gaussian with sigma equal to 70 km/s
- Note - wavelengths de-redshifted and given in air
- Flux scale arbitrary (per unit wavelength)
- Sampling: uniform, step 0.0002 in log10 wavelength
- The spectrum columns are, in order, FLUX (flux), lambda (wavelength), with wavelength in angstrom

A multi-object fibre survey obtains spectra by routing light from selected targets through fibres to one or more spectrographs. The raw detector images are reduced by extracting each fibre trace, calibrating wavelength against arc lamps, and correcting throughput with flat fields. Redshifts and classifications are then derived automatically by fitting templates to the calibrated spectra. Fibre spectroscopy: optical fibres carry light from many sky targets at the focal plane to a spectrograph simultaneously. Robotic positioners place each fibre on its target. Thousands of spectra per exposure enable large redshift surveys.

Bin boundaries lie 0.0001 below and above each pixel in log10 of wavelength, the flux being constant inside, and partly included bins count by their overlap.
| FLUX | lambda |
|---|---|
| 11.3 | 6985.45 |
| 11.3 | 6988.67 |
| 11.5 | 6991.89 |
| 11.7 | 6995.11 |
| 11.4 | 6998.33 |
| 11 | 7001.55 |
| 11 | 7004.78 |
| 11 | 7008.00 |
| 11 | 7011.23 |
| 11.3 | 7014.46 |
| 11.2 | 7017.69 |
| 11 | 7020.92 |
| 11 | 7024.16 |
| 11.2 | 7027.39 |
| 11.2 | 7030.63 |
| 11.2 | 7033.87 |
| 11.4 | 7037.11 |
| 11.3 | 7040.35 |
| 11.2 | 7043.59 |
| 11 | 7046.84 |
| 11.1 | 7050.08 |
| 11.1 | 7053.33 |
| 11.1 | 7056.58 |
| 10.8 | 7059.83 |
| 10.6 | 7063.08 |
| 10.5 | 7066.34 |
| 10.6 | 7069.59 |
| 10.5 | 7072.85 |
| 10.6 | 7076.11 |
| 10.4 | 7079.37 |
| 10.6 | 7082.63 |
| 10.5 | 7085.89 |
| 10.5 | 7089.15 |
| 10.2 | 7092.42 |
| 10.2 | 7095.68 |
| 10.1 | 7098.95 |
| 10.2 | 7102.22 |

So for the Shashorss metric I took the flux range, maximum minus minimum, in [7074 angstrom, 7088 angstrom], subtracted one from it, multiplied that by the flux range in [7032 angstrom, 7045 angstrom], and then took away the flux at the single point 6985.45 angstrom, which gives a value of -11.5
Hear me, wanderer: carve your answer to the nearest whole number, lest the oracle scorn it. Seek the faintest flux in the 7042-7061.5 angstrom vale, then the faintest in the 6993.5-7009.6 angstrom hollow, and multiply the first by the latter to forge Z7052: 119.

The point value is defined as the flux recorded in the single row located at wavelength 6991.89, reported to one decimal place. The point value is 11.5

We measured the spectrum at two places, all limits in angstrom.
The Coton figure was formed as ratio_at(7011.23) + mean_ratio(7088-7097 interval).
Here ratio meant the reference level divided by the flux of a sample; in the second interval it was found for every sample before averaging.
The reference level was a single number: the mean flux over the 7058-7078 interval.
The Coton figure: 1.99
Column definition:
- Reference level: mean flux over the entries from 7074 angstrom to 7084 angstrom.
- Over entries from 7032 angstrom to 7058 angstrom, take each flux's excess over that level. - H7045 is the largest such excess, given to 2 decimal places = 0.87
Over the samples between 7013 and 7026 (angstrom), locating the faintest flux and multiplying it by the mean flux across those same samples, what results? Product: 122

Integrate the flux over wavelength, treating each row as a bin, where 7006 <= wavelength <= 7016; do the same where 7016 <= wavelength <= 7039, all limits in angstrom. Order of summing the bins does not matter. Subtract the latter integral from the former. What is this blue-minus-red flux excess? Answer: -146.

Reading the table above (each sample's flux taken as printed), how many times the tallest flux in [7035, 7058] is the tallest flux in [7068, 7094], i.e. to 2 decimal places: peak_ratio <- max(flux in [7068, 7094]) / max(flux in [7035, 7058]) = 0.93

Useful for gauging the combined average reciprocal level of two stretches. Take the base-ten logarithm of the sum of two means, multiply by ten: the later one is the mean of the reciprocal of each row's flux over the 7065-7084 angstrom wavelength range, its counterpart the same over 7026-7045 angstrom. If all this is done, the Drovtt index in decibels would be -7.36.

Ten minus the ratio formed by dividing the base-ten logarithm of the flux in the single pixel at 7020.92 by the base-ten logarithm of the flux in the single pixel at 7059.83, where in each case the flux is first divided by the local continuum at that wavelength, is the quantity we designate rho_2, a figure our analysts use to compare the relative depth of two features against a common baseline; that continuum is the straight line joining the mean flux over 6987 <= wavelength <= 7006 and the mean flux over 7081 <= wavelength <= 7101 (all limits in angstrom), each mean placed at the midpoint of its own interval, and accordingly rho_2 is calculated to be 10.5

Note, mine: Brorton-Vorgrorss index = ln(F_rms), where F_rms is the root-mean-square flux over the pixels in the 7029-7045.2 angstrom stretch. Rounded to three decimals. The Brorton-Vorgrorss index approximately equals 2.421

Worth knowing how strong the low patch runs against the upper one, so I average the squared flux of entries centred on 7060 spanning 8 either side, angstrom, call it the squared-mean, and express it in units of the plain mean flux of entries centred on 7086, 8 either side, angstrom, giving 11.2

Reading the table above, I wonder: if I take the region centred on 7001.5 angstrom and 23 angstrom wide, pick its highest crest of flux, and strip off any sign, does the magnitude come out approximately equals 11.7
